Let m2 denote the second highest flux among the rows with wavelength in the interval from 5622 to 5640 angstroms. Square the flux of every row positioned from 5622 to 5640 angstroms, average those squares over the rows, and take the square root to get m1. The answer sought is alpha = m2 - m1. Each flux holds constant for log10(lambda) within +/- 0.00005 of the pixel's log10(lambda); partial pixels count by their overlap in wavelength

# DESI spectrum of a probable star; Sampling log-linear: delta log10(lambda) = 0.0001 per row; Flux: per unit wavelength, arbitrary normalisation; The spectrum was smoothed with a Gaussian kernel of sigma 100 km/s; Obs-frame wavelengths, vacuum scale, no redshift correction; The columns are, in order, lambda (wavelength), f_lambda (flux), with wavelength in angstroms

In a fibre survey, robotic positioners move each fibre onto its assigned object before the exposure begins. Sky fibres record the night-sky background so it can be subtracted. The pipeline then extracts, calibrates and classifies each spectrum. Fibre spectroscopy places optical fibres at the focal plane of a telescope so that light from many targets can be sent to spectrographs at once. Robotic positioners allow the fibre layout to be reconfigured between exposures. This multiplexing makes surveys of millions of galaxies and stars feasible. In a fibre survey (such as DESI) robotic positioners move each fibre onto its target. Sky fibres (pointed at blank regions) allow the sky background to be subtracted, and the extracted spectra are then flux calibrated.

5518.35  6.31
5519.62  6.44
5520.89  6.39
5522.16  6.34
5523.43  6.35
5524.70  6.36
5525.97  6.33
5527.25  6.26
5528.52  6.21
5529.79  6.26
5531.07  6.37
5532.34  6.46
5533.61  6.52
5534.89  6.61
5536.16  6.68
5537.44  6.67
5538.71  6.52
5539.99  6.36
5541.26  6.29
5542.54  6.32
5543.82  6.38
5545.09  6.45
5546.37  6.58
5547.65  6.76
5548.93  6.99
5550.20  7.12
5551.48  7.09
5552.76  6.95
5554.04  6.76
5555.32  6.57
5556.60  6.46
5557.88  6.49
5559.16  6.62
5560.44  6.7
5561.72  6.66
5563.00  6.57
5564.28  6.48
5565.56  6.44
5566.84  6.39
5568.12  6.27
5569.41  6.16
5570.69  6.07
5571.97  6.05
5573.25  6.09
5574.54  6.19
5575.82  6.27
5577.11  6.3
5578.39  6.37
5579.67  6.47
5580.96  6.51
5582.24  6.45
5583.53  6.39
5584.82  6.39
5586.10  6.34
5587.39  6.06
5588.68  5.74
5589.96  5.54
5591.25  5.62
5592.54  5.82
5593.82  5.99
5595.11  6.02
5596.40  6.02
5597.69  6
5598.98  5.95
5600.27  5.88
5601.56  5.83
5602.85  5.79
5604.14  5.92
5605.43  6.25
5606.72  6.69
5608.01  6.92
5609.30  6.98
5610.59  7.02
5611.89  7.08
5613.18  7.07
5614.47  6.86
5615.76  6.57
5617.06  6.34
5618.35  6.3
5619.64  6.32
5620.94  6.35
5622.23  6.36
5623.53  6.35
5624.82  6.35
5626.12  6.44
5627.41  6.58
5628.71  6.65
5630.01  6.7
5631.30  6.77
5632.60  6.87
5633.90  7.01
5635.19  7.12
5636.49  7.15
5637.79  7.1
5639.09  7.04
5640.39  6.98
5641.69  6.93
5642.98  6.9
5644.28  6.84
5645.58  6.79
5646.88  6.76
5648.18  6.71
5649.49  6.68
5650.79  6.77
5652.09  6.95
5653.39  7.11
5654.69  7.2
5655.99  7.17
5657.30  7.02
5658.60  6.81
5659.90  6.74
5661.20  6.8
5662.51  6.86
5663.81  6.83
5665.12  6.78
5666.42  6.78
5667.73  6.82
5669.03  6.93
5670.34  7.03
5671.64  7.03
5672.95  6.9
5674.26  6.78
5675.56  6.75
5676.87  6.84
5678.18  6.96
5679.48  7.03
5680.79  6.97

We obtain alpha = 0.36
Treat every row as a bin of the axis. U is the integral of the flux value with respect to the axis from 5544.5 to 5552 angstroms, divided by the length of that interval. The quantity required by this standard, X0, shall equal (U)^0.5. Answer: 2.61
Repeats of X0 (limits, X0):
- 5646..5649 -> 2.59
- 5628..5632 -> 2.59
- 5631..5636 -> 2.64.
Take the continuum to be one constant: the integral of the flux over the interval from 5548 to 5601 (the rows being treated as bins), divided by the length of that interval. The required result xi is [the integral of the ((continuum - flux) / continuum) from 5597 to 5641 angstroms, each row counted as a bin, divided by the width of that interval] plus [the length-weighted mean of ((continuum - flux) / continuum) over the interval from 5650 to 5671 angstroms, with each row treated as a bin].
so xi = -0.13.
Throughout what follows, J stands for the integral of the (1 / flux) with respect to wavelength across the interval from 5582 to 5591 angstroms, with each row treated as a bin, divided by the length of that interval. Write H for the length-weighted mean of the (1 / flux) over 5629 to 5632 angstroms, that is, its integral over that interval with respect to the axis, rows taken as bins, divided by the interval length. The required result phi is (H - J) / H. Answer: -0.11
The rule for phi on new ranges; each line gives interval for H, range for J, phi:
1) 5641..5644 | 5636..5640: 0.03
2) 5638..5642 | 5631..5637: 0.00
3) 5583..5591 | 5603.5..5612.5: 0.10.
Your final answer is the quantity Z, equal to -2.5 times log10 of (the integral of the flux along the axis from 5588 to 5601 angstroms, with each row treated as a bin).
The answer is -4.70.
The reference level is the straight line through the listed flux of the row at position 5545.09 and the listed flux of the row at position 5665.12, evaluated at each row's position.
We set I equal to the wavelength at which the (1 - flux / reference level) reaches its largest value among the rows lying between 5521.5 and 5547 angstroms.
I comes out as 5528.52 angstroms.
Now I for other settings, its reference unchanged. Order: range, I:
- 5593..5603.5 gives 5602.85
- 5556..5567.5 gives 5566.84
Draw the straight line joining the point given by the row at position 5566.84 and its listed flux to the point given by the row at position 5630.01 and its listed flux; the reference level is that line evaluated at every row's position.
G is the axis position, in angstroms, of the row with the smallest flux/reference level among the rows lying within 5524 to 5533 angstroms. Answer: 5528.52 angstroms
